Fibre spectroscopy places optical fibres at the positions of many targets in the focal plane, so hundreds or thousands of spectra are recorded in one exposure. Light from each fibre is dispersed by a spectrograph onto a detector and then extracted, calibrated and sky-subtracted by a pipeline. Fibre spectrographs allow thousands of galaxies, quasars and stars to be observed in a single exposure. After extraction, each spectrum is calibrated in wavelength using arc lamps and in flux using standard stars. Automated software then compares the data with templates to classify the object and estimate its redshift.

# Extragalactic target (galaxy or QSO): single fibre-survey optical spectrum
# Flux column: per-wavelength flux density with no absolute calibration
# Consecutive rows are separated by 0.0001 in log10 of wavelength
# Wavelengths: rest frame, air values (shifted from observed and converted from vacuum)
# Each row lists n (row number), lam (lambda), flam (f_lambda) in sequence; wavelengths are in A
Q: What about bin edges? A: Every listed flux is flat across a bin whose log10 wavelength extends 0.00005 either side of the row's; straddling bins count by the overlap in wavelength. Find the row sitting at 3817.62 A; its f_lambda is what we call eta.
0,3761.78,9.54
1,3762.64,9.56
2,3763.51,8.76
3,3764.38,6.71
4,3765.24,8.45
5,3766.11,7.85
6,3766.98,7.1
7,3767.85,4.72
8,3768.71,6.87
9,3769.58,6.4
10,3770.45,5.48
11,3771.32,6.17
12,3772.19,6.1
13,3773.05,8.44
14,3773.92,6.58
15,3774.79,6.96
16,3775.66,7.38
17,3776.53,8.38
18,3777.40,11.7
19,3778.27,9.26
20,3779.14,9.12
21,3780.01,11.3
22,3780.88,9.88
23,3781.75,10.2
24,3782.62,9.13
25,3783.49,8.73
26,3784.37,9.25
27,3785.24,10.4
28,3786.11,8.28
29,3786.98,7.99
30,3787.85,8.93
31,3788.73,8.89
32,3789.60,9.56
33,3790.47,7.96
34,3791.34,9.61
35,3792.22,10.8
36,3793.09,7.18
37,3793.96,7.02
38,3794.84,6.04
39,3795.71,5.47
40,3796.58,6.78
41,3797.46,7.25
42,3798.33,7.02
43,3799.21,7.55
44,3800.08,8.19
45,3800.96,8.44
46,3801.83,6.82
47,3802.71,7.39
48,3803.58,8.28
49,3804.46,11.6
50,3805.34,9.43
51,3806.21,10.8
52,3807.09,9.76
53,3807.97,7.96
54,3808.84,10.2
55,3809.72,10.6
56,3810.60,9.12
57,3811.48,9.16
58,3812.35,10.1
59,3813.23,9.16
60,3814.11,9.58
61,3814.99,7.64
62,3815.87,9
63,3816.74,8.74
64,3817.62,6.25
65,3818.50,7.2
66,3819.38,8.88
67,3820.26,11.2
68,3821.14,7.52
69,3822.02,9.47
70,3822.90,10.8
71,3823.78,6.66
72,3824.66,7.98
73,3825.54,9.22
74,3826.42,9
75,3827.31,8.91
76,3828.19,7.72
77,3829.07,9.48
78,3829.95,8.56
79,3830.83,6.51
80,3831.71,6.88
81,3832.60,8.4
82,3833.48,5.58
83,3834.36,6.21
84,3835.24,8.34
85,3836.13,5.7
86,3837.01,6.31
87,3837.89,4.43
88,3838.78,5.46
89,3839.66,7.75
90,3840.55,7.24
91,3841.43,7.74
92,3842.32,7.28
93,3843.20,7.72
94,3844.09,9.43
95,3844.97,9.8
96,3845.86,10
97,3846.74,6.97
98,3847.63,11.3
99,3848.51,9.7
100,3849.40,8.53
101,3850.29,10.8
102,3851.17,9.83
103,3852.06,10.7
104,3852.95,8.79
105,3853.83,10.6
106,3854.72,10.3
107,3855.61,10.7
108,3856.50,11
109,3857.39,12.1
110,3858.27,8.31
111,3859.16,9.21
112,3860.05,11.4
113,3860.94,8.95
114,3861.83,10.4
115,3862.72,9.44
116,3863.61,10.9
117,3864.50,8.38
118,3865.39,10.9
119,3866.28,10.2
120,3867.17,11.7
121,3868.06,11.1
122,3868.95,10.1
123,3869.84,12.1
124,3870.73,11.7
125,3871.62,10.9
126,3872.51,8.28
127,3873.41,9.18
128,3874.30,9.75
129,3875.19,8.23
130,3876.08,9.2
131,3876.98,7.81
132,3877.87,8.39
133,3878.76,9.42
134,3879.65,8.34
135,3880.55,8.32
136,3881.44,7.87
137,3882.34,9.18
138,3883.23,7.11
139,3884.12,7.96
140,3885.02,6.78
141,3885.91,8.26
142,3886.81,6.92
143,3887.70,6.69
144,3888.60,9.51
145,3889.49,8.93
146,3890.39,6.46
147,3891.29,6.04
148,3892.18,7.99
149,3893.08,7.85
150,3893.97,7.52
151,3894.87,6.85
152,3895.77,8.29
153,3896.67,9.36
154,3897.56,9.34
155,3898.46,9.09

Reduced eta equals 6.25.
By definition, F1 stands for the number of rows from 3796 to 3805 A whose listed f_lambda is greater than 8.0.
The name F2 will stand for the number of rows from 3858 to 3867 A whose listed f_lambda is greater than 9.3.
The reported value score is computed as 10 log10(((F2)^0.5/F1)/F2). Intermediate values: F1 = 4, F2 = 6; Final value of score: -9.9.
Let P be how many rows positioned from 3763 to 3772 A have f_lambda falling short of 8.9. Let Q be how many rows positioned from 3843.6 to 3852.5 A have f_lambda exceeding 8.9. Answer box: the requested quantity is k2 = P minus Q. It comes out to 2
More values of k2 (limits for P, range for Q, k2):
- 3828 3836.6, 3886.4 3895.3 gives 7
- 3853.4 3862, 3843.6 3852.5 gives -7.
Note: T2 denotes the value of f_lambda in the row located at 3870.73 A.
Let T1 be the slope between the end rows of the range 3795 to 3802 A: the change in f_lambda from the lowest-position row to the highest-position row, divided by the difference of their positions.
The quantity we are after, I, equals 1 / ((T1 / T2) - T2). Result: -0.086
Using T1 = 0.22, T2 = 11.7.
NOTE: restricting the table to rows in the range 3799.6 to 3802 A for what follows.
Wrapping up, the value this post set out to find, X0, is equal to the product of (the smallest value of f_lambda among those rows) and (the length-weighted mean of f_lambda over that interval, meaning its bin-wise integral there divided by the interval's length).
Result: 54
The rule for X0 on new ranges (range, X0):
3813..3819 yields 51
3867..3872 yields 114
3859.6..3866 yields 84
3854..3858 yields 112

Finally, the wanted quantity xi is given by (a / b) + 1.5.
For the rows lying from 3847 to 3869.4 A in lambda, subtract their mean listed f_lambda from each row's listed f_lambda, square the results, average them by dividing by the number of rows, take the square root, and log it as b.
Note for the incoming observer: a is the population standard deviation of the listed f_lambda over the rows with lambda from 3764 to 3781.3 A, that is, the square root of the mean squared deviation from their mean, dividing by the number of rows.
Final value 3.22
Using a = 1.79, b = 1.04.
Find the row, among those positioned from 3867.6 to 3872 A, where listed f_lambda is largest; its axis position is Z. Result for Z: 3869.84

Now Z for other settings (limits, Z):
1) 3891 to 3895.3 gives 3892.18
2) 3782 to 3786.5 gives 3785.24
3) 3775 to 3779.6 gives 3777.40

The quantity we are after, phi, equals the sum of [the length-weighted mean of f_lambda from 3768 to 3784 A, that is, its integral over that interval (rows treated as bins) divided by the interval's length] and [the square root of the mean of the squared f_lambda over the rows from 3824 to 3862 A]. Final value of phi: 17.0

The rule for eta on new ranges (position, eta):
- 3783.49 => 8.73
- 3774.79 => 6.96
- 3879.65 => 8.34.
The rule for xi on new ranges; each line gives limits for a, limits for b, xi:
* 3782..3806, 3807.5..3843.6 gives 2.41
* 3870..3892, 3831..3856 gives 2.21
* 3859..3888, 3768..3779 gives 2.40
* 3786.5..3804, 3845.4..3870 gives 2.53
